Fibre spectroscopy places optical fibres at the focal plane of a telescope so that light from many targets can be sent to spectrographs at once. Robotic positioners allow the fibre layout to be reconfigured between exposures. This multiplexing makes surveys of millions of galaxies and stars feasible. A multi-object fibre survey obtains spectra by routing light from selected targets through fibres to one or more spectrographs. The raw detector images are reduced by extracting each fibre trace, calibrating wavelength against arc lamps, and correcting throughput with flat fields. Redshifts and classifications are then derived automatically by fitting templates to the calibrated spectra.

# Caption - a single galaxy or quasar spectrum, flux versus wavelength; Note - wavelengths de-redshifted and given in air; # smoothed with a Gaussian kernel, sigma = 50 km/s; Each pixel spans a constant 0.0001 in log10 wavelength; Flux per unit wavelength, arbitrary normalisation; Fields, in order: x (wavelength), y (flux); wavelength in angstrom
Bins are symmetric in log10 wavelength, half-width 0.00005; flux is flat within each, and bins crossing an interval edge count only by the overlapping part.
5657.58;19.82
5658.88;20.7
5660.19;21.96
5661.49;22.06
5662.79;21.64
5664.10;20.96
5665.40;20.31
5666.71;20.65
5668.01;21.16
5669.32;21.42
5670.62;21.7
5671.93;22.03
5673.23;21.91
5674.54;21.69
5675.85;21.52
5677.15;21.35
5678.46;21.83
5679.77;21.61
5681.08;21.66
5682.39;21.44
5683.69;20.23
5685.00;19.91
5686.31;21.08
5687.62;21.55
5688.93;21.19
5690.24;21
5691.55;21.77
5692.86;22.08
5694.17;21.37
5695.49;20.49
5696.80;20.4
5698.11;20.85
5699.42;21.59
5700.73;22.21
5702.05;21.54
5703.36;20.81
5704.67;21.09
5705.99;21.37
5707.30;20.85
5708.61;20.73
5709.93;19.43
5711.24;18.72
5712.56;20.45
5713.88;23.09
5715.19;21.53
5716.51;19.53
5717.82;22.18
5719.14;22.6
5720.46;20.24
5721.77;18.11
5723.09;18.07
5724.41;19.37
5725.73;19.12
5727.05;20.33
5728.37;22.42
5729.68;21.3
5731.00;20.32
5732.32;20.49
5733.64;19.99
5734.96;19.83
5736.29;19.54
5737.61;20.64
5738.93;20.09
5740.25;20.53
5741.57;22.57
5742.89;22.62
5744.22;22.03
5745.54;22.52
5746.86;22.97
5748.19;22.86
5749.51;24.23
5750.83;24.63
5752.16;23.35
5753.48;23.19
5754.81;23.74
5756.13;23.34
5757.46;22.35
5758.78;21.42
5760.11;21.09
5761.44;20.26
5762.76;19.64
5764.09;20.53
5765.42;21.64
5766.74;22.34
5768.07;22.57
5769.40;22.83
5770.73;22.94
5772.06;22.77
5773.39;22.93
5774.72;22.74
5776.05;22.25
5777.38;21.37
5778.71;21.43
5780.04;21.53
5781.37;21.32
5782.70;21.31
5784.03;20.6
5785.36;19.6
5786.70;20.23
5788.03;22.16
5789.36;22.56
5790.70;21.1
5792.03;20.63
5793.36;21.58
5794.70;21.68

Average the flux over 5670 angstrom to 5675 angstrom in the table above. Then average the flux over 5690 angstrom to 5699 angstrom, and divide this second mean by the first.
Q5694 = 0.97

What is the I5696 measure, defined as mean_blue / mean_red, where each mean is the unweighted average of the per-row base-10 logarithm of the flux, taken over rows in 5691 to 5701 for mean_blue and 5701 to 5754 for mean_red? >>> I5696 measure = 1.00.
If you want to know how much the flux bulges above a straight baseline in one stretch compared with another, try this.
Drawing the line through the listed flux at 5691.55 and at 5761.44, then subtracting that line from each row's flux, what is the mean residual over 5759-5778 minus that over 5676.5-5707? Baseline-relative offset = 2.3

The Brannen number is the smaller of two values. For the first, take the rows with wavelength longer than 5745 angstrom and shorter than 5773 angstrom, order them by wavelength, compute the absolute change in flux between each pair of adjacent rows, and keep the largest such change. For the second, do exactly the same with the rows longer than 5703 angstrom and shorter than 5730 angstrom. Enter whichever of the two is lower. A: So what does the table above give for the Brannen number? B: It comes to 1.37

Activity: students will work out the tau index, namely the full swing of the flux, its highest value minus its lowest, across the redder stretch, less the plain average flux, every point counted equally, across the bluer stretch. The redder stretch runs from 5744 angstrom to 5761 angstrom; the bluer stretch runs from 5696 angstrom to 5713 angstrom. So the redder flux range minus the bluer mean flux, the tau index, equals -17.2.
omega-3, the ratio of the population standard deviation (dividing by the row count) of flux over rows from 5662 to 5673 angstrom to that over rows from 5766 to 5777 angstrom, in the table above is 2.2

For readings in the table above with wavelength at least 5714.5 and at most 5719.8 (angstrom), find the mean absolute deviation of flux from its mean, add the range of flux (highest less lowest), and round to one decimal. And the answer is 4.0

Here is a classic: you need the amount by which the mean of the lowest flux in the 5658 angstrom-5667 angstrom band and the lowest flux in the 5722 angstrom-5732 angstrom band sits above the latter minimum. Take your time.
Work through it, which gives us 1.1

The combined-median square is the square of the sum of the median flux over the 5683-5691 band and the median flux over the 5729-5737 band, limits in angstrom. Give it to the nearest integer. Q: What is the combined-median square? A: 1697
